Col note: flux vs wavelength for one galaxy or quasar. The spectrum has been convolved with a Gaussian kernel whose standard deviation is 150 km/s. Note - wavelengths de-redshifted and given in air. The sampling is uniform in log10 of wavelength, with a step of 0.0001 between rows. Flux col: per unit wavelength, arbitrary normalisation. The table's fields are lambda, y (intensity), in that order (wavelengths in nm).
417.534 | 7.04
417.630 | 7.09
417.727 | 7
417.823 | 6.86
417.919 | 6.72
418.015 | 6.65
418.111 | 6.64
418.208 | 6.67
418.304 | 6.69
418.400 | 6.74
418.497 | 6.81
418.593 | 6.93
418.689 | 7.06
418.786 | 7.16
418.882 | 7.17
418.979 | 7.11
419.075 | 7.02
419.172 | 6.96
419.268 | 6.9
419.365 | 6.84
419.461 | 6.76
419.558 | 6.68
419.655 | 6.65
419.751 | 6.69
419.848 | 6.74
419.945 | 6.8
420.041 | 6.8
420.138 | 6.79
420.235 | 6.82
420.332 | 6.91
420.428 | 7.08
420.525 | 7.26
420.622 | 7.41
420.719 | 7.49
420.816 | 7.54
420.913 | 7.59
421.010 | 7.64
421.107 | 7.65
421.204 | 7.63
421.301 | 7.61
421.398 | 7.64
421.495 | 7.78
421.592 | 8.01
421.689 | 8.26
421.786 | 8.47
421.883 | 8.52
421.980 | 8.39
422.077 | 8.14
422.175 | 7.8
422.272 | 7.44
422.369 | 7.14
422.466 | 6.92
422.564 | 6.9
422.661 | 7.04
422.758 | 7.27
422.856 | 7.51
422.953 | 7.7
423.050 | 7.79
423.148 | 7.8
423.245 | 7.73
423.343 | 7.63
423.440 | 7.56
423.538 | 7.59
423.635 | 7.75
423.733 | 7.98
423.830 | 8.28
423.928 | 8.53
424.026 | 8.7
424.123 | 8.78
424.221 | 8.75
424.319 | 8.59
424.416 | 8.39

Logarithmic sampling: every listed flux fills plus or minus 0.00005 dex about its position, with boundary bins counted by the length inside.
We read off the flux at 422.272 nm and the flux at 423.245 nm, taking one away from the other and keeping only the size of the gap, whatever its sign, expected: 0.3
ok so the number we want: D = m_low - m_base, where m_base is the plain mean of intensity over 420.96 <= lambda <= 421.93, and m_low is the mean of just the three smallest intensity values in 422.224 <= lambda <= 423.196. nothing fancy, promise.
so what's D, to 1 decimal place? -1.0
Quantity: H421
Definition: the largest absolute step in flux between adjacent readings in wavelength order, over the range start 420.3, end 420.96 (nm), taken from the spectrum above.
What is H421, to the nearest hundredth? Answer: 0.18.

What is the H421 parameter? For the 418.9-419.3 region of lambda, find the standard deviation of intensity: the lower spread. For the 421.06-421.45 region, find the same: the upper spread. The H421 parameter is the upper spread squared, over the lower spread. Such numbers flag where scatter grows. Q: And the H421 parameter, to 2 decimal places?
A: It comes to 0.00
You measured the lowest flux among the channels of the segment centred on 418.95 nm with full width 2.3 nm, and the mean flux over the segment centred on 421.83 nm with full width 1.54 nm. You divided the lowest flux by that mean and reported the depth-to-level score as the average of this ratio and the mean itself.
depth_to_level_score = 4.31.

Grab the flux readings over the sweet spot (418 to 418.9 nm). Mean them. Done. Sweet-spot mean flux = 6.85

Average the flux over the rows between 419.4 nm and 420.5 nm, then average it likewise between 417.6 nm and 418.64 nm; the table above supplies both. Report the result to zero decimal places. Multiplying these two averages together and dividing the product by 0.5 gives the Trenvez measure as 92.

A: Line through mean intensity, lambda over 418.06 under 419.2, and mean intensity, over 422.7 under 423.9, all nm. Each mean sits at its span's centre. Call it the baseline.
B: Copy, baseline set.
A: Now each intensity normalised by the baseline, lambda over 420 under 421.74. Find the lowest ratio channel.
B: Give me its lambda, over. 420.138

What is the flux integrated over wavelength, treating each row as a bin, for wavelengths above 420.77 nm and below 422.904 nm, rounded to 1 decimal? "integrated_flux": 16.4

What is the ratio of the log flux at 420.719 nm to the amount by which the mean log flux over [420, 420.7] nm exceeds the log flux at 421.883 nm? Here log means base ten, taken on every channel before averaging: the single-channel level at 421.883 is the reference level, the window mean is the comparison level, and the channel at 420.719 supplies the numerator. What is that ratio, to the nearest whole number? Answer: -10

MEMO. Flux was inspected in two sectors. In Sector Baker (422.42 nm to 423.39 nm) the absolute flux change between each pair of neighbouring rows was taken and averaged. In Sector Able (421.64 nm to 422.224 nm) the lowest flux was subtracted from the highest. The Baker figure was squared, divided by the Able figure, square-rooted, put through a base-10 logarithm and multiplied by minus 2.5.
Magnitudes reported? 2.11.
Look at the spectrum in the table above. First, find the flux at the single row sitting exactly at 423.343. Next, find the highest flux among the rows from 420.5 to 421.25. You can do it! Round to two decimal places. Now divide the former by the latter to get 1.00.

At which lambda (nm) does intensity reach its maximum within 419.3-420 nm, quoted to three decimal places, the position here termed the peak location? 419.365 nm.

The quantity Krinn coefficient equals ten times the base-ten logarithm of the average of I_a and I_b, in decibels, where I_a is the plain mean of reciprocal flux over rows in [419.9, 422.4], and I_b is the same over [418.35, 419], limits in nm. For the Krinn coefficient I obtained -8.60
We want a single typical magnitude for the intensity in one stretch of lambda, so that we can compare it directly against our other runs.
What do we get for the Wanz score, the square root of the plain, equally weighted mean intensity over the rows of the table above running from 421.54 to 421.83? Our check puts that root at 2.87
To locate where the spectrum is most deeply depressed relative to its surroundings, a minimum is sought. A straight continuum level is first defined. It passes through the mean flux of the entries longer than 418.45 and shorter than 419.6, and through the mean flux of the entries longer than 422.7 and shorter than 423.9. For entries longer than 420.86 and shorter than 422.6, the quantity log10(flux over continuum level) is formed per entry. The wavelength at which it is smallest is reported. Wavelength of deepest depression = 422.564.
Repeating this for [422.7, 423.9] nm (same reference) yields 422.758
